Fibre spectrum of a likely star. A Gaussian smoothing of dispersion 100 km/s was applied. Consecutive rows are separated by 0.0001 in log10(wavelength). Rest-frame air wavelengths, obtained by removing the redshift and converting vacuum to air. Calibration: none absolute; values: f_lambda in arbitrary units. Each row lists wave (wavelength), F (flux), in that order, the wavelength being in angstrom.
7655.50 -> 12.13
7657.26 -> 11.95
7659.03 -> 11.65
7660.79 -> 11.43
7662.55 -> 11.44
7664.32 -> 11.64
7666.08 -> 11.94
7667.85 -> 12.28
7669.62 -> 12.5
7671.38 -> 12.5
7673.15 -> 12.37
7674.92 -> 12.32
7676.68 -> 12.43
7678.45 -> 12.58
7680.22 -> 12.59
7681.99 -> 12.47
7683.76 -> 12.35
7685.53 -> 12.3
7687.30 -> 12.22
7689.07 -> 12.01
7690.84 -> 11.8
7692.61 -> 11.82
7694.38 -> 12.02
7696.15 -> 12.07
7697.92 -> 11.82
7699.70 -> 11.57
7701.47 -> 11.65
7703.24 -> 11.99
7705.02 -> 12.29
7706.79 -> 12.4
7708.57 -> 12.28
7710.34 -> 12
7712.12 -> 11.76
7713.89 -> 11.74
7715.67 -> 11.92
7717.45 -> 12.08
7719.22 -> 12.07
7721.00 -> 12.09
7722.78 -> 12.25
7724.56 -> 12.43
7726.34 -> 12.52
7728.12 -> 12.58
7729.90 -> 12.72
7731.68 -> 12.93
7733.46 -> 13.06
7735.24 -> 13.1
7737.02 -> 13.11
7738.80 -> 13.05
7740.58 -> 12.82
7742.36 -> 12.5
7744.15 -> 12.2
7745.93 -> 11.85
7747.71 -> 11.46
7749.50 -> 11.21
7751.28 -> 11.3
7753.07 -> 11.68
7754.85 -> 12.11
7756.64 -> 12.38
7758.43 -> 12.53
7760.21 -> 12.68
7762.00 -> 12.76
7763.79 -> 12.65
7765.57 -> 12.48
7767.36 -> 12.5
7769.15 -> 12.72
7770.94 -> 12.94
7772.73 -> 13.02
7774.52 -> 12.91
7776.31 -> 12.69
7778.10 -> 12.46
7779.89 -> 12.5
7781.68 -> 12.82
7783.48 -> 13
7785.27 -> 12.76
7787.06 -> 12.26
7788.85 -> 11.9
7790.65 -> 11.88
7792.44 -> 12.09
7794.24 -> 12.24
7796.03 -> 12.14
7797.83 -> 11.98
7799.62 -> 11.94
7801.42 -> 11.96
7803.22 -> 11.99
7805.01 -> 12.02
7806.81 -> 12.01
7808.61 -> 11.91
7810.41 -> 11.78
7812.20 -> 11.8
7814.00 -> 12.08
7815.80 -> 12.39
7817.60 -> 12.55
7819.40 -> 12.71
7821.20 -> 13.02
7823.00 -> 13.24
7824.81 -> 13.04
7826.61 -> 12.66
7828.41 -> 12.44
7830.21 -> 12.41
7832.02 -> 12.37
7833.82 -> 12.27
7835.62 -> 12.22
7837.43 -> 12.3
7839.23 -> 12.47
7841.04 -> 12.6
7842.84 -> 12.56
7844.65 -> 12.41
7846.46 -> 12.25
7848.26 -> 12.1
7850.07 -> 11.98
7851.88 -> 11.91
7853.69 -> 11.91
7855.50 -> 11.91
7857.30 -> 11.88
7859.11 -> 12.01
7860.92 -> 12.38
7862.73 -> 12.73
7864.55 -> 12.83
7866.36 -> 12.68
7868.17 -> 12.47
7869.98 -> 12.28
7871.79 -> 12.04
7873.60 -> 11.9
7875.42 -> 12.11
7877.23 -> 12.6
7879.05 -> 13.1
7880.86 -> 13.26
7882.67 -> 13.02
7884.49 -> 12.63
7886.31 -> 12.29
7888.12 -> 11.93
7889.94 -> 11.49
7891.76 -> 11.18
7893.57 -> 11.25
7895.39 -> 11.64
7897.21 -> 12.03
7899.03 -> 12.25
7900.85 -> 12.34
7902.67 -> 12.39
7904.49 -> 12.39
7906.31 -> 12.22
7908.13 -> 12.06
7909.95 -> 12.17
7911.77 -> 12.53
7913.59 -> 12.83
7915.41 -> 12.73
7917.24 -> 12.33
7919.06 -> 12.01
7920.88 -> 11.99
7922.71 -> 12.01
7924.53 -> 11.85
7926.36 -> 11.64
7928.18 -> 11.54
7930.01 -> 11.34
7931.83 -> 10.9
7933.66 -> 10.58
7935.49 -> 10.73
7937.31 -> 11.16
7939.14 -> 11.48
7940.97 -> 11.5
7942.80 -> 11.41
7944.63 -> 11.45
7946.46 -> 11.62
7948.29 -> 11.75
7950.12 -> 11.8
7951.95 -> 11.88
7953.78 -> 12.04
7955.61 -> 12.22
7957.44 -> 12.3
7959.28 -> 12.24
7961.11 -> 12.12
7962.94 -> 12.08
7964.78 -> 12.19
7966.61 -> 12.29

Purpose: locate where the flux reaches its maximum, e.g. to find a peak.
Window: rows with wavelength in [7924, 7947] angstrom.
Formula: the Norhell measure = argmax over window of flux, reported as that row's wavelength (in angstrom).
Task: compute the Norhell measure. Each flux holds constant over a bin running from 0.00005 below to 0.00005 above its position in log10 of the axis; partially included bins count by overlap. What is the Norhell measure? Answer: 7924.53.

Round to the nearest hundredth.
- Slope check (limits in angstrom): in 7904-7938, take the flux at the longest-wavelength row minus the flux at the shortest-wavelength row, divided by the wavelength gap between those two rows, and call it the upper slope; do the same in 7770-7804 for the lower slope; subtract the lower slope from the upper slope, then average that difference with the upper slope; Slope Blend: -0.02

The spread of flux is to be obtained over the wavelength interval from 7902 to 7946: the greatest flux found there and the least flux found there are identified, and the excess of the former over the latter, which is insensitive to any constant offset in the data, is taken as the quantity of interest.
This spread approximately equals 2.25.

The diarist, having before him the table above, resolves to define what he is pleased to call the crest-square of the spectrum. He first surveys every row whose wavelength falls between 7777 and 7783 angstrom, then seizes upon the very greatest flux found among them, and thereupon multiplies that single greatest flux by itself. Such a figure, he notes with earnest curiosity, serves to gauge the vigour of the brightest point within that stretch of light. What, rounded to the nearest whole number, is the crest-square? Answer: 164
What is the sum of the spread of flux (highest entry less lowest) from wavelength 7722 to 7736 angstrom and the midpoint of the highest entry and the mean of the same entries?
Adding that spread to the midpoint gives 13.7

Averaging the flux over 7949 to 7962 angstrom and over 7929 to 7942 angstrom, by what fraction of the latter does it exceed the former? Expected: -0.09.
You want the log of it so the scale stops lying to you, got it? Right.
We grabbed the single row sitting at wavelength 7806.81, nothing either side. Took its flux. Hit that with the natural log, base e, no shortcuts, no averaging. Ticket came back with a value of 2.49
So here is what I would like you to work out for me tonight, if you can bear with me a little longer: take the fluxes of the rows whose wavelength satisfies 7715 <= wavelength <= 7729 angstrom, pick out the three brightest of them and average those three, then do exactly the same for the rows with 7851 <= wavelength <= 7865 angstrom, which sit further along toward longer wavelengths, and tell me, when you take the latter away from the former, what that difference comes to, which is -0.14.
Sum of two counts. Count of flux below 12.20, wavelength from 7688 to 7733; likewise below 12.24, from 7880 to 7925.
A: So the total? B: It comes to 29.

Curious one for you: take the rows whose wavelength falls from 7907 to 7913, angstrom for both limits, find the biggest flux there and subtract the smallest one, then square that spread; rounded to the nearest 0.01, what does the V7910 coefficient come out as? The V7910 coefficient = 0.22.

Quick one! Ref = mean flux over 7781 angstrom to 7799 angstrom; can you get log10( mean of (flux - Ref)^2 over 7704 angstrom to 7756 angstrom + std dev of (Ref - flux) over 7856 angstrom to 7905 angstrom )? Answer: -0.10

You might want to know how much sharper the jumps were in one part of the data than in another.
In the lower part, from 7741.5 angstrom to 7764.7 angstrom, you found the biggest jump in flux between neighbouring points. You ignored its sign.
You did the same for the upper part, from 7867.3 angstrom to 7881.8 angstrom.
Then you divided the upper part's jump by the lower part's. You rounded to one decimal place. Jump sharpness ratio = 1.2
